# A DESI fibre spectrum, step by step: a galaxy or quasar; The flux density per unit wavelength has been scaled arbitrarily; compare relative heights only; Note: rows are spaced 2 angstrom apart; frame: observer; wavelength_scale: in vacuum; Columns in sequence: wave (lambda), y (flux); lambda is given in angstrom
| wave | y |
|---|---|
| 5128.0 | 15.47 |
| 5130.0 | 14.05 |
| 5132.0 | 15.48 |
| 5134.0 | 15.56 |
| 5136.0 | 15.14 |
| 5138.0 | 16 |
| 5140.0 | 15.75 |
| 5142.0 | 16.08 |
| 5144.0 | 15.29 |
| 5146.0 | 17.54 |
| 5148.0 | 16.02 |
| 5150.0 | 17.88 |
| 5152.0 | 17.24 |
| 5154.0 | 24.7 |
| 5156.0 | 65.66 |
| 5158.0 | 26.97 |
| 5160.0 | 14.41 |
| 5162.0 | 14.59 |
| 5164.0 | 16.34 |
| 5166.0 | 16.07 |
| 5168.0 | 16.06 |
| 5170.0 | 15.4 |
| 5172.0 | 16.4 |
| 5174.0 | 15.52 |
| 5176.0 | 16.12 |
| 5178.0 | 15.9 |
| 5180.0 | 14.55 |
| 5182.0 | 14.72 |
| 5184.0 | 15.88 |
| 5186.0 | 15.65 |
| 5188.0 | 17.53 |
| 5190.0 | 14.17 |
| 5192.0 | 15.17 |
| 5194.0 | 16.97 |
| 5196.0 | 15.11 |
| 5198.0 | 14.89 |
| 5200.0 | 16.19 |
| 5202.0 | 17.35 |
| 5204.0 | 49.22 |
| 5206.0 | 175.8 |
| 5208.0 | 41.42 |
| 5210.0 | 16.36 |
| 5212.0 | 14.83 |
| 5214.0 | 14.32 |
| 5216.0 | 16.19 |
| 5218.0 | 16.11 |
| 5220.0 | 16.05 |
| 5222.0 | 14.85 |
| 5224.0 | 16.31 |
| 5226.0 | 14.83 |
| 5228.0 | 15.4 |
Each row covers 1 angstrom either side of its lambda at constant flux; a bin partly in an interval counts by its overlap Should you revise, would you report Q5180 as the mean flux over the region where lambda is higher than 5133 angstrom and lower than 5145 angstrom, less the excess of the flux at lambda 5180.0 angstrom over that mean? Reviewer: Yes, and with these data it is 16.7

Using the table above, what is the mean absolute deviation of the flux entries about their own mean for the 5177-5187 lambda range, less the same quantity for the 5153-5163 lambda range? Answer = -14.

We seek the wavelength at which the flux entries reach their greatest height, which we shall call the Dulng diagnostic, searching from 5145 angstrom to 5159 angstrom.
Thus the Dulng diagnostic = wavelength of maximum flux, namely 5156.0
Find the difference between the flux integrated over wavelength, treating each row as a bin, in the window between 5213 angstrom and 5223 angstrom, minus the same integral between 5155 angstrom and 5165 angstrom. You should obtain -121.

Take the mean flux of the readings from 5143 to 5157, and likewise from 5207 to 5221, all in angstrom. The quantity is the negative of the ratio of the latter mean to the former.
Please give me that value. -0.78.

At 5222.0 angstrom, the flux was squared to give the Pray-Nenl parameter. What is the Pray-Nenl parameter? 221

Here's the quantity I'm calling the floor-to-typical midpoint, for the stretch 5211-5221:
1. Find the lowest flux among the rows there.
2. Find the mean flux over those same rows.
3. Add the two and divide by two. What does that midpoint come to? 14.9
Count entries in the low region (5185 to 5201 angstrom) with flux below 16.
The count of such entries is 5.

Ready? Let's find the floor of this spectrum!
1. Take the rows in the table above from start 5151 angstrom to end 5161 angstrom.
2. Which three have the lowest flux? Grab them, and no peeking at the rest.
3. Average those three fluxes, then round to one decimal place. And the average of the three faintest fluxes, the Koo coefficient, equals 18.8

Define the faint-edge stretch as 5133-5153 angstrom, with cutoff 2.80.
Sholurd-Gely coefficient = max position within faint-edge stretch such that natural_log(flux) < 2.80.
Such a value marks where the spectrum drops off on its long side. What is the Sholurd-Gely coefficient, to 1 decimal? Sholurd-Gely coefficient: 5148.0 angstrom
